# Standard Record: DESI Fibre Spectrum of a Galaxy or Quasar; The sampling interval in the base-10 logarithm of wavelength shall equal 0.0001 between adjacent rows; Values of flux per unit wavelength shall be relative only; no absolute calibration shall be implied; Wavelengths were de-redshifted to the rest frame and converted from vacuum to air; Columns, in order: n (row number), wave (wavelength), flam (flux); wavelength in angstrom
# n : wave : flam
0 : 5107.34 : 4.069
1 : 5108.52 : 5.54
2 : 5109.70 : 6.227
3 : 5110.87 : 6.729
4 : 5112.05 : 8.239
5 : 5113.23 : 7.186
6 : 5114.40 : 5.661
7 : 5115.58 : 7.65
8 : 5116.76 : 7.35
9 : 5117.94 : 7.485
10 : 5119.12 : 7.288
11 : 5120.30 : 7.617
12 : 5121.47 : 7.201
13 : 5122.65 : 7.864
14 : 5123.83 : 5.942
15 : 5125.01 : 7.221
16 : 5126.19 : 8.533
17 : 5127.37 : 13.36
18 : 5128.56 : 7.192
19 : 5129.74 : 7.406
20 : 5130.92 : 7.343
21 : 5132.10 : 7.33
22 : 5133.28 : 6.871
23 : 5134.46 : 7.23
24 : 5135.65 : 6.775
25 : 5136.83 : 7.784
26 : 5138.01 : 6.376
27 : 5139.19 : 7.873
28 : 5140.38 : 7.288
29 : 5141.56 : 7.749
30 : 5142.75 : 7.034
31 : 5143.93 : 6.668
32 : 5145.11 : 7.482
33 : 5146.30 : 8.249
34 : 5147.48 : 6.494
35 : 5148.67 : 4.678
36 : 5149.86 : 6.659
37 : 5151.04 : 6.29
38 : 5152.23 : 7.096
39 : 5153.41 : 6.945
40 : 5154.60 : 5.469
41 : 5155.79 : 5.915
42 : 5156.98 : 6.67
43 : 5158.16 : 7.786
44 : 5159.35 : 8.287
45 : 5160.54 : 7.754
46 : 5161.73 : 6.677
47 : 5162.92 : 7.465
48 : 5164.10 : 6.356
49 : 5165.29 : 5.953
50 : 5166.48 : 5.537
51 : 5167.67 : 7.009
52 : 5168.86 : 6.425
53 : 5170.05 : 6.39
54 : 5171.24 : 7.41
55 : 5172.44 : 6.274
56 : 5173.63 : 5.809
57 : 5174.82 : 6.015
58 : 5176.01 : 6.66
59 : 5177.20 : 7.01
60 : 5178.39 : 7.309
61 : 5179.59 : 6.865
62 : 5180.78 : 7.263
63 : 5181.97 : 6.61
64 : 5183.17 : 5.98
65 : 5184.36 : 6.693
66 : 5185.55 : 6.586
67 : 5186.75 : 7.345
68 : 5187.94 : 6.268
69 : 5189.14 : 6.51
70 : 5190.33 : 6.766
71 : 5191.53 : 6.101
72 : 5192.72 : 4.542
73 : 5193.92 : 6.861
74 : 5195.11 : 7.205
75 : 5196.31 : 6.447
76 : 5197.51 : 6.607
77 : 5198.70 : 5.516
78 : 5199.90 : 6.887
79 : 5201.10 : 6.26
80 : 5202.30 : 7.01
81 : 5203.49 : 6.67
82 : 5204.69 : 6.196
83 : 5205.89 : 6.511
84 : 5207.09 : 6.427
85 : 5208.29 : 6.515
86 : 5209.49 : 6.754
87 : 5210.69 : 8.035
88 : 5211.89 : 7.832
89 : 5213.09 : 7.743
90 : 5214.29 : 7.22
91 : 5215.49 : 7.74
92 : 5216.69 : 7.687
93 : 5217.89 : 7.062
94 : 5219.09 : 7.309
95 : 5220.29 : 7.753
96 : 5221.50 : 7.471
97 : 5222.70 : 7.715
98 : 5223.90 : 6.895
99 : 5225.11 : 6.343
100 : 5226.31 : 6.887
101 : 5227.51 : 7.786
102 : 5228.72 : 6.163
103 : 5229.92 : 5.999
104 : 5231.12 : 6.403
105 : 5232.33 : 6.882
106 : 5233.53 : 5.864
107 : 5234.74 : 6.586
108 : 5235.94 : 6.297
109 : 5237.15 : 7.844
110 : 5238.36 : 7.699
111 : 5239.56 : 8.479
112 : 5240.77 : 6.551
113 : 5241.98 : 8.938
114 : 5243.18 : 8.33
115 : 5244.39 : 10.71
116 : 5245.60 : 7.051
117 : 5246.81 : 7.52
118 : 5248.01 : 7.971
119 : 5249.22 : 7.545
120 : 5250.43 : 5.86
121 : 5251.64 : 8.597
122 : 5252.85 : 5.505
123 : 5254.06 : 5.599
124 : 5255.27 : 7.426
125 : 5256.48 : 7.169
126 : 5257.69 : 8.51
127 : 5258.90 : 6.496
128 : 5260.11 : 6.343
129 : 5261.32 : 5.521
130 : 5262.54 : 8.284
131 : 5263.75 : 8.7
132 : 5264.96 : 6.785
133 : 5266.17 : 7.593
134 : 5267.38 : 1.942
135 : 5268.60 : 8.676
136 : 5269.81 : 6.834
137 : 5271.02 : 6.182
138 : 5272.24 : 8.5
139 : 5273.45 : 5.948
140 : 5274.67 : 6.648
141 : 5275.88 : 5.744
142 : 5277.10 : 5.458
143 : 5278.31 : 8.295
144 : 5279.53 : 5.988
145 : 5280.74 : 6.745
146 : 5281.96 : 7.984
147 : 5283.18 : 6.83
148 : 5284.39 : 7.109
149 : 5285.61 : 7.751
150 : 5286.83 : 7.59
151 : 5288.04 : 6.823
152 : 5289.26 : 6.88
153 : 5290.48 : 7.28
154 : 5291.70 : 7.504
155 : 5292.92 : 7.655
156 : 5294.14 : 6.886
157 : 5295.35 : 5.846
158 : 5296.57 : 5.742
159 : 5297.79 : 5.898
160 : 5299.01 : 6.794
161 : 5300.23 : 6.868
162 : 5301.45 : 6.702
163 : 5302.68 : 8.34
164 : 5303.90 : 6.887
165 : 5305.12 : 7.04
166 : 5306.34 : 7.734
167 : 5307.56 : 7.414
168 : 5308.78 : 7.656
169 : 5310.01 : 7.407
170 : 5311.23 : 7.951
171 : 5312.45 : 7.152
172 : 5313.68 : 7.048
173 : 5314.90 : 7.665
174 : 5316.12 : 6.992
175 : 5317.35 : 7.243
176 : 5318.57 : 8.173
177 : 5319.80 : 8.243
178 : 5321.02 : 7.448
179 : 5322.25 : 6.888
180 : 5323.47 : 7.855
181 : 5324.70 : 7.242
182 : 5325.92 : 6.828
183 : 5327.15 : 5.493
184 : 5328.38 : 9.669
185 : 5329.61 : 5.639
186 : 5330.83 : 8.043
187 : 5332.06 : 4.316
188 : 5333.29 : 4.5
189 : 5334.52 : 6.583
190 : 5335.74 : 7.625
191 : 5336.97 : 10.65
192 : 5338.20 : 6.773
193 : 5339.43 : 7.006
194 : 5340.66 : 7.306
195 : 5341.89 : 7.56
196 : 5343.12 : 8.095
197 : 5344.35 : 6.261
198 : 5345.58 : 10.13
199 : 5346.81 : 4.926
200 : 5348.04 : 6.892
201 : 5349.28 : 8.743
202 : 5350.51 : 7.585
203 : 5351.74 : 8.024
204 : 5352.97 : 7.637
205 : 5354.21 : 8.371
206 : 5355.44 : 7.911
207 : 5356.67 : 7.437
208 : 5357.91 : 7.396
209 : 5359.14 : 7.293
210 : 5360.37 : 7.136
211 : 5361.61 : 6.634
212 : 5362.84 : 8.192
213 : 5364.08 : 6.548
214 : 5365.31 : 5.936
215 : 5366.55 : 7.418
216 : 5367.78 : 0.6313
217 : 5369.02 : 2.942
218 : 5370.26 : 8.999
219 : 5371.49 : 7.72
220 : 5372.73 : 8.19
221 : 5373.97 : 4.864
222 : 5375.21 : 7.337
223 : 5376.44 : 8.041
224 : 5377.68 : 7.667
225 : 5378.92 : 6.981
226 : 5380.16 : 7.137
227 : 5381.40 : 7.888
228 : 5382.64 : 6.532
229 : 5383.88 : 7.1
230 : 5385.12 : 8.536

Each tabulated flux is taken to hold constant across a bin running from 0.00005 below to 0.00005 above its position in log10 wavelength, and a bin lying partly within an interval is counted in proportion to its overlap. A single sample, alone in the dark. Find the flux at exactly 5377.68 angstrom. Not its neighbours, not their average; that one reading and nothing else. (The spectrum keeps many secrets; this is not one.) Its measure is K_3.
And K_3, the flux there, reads 7.667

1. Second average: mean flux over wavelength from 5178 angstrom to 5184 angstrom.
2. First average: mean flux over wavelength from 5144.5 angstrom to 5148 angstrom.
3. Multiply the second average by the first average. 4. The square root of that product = 7.10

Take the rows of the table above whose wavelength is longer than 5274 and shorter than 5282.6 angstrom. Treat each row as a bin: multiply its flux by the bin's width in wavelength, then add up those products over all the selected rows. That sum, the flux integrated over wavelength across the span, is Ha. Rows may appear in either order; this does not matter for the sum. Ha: 57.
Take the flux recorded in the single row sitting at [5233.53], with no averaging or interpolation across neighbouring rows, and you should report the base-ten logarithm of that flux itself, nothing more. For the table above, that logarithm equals 0.77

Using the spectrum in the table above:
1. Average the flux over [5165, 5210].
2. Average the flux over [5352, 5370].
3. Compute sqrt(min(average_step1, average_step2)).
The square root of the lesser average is 2.55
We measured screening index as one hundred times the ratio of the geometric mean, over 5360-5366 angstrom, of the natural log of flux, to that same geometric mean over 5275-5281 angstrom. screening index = 104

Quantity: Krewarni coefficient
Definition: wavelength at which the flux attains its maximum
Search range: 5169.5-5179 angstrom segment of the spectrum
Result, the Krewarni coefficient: 5171.24 angstrom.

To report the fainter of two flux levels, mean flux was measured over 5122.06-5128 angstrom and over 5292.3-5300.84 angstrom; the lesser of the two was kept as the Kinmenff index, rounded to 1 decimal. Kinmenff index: 6.5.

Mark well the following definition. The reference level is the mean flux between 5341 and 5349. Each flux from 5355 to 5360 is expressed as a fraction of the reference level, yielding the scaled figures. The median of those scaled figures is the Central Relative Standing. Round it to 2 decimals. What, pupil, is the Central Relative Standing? 1.01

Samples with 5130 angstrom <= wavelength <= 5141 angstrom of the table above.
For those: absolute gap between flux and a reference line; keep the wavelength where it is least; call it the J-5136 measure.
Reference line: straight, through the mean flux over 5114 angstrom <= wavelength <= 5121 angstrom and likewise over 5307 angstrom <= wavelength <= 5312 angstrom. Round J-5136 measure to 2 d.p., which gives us 5134.46 angstrom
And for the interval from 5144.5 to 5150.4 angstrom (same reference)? 5145.11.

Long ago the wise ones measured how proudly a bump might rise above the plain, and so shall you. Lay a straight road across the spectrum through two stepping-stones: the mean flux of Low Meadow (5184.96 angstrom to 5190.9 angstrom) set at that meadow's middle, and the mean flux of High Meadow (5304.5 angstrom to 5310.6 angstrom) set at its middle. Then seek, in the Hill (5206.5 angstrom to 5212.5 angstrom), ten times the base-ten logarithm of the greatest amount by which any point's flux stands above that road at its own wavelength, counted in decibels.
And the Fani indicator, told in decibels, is 0.8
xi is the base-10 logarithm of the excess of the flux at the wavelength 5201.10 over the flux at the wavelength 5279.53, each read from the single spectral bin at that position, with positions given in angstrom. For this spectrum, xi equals -0.57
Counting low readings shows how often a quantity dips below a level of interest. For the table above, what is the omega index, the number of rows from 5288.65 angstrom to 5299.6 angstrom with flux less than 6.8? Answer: 4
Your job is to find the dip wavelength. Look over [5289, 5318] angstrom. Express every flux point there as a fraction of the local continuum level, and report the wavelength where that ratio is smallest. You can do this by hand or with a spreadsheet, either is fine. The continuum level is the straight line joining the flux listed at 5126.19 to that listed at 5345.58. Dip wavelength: 5296.57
